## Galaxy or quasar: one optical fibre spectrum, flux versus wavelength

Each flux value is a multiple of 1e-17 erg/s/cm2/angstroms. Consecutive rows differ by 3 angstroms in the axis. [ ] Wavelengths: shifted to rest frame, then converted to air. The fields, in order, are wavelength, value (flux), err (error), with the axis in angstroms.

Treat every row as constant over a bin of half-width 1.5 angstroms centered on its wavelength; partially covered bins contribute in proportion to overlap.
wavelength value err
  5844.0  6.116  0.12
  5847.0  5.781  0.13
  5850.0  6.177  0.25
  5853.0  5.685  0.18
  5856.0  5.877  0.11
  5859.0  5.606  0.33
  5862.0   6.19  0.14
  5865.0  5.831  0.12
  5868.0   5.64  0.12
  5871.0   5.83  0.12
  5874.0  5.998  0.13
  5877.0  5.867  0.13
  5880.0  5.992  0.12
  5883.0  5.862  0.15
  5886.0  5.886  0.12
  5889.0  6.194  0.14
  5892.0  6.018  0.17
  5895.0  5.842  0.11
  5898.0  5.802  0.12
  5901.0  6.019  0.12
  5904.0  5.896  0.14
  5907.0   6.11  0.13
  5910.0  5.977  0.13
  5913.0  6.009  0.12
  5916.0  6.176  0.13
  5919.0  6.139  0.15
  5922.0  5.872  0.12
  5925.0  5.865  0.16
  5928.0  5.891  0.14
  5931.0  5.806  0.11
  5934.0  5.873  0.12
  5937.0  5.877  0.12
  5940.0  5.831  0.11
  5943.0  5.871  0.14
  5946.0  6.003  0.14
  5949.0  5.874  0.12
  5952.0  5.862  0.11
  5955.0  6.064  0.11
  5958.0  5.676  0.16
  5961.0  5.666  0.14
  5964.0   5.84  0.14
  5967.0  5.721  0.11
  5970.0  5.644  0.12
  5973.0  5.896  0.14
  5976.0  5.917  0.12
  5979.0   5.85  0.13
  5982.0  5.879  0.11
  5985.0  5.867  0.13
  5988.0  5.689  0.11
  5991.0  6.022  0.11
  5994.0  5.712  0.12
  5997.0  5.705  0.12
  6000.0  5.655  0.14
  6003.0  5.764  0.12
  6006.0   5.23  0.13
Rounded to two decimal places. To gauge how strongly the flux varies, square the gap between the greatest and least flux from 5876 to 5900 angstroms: 0.15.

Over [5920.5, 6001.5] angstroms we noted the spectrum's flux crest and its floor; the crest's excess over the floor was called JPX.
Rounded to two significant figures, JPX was 0.42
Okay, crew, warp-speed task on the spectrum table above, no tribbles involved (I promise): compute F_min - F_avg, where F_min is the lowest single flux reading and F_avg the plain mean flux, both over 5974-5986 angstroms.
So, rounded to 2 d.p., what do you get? -0.03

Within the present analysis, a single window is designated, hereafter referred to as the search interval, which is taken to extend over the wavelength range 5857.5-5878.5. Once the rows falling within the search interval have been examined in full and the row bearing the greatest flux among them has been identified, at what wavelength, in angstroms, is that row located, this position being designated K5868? 5862.0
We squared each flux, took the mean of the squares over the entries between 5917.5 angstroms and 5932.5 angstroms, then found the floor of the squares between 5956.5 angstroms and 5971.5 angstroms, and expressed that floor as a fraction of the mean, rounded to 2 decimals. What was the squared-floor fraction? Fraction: 0.91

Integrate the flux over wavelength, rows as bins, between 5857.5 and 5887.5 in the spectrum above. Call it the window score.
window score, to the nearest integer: 176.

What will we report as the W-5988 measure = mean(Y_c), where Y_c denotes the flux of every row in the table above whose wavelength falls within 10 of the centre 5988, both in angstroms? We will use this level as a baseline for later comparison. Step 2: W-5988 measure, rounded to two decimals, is 5.82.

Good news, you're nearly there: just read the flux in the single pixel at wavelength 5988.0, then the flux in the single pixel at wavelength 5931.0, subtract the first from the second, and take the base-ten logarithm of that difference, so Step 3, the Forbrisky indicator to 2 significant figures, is -0.93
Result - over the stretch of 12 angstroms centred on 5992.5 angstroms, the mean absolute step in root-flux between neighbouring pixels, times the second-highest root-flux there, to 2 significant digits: 0.11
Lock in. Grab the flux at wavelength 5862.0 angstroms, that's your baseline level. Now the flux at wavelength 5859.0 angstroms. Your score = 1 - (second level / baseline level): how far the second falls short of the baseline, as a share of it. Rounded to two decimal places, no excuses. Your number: 0.09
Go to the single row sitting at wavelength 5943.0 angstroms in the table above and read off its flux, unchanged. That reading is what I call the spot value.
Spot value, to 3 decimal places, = 5.871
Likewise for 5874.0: 5.998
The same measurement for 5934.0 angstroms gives 5.873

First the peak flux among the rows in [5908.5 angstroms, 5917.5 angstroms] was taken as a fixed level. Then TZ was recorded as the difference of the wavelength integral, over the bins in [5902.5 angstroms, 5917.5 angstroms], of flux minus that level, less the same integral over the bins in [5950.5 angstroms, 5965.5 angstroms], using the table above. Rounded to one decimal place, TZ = 3.2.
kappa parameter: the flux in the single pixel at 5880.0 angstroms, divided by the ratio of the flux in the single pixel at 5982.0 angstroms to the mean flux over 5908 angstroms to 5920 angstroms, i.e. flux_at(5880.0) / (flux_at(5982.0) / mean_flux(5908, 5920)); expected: 6.19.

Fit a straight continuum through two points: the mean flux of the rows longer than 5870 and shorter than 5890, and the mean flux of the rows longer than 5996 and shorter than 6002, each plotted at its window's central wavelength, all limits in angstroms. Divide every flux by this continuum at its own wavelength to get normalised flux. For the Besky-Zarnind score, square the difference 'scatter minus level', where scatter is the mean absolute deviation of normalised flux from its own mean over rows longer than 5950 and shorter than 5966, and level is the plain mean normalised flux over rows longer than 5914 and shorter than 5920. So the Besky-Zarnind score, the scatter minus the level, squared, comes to 1.06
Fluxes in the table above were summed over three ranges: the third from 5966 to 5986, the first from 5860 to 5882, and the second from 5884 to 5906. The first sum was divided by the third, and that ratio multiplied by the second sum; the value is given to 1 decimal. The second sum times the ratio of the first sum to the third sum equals 42.2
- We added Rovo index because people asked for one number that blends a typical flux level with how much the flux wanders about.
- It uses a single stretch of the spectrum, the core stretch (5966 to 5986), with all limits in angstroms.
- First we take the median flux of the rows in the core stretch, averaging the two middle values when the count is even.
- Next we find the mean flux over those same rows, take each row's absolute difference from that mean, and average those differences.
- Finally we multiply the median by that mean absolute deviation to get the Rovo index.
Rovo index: 0.5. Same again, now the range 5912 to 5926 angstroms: 0.7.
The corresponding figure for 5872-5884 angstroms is 0.4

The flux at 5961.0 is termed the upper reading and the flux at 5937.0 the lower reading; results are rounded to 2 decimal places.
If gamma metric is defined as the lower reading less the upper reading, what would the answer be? 0.21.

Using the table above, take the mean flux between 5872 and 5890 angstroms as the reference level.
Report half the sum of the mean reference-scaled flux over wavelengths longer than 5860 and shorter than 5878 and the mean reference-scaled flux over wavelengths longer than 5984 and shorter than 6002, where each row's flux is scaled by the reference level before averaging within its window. 0.98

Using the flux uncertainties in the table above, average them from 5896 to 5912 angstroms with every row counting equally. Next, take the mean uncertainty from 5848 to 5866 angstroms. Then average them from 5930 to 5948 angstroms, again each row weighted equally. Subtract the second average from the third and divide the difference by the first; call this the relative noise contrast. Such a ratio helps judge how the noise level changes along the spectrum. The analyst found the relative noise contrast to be -0.51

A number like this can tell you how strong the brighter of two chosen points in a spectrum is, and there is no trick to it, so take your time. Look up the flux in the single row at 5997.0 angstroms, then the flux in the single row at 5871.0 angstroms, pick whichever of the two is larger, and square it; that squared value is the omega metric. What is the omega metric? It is 34.0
